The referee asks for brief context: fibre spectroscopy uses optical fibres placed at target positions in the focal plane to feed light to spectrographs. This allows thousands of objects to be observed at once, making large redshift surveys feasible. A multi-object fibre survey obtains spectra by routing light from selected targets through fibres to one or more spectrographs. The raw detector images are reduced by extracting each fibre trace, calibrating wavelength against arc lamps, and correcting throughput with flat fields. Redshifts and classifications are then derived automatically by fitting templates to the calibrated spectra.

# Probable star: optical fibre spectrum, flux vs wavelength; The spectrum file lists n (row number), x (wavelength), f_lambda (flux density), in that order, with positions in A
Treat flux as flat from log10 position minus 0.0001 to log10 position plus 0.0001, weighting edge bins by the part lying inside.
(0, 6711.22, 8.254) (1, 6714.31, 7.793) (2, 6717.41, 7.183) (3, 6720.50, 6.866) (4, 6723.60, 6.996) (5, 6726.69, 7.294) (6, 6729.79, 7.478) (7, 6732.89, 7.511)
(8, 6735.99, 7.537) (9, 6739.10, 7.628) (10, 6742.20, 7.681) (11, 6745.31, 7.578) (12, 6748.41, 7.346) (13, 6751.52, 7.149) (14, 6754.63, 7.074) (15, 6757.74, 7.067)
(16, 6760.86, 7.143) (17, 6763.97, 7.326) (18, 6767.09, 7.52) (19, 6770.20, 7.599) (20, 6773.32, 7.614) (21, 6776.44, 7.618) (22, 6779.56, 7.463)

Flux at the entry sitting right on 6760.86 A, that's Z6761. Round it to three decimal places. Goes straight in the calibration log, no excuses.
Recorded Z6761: 7.143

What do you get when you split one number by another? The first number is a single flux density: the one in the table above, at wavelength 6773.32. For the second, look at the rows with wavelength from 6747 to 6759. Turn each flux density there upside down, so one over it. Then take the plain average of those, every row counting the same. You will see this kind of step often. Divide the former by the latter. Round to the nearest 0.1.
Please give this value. 54.5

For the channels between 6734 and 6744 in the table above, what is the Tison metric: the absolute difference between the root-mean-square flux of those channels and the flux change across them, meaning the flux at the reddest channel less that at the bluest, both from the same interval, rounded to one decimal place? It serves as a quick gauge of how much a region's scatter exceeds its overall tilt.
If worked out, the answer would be 7.5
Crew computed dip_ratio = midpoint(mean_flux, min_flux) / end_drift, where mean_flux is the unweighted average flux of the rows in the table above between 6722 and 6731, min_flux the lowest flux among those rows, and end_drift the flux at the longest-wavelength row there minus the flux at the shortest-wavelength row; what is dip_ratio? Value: 15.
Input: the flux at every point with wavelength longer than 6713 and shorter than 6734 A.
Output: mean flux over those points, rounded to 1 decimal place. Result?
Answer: 7.3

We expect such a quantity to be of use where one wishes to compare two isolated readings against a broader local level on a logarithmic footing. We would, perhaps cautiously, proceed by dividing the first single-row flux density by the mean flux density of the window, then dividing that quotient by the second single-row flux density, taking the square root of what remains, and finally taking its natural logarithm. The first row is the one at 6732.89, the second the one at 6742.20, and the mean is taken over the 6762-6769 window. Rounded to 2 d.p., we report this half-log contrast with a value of -1.01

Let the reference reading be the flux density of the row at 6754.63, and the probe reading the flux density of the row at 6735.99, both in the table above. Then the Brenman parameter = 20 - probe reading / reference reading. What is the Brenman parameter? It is 18.93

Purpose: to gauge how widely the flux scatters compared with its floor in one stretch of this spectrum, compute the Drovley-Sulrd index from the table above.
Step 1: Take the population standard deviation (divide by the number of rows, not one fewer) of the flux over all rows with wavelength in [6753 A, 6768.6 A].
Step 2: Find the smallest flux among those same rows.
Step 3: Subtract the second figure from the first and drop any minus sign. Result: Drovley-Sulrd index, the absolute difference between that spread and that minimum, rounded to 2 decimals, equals 6.89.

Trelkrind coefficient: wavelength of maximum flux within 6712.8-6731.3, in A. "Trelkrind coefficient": 6714.31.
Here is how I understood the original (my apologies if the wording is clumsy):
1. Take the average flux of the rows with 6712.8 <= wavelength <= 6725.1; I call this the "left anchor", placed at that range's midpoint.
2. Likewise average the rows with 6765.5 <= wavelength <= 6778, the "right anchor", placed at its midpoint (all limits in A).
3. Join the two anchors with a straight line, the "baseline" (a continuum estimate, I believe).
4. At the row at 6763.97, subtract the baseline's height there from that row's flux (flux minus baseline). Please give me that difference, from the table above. -0.21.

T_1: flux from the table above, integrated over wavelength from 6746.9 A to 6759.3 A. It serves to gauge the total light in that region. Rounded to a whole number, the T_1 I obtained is 89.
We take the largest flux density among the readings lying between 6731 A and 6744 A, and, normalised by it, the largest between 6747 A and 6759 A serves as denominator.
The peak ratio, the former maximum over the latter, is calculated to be 1.05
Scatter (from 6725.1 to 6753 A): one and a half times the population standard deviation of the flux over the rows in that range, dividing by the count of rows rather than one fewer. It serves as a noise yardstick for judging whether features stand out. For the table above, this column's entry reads 0.24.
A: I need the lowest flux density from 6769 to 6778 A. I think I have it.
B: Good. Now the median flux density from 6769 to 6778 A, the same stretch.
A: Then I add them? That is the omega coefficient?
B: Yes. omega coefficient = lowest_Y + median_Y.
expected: 15.2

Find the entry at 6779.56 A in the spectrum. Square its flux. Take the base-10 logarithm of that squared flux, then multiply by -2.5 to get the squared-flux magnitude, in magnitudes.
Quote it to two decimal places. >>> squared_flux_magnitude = -4.36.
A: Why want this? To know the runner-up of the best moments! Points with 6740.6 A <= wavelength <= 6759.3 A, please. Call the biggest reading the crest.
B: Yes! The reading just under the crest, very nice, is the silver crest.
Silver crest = 7.578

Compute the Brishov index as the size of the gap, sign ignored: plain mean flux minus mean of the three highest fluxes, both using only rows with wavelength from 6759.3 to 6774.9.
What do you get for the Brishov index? 0.14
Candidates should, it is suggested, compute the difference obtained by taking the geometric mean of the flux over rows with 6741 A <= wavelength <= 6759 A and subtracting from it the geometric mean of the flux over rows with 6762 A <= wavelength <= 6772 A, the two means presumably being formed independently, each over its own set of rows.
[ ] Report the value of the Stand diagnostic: -0.2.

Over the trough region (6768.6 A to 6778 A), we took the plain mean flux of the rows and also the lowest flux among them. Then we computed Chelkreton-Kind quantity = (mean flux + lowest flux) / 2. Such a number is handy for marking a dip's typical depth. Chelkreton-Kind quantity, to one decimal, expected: 7.6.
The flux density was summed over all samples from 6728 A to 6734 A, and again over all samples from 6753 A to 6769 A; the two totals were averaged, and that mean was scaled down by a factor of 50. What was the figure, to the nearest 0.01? 0.51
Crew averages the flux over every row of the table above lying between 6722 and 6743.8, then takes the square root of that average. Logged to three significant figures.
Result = 2.73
